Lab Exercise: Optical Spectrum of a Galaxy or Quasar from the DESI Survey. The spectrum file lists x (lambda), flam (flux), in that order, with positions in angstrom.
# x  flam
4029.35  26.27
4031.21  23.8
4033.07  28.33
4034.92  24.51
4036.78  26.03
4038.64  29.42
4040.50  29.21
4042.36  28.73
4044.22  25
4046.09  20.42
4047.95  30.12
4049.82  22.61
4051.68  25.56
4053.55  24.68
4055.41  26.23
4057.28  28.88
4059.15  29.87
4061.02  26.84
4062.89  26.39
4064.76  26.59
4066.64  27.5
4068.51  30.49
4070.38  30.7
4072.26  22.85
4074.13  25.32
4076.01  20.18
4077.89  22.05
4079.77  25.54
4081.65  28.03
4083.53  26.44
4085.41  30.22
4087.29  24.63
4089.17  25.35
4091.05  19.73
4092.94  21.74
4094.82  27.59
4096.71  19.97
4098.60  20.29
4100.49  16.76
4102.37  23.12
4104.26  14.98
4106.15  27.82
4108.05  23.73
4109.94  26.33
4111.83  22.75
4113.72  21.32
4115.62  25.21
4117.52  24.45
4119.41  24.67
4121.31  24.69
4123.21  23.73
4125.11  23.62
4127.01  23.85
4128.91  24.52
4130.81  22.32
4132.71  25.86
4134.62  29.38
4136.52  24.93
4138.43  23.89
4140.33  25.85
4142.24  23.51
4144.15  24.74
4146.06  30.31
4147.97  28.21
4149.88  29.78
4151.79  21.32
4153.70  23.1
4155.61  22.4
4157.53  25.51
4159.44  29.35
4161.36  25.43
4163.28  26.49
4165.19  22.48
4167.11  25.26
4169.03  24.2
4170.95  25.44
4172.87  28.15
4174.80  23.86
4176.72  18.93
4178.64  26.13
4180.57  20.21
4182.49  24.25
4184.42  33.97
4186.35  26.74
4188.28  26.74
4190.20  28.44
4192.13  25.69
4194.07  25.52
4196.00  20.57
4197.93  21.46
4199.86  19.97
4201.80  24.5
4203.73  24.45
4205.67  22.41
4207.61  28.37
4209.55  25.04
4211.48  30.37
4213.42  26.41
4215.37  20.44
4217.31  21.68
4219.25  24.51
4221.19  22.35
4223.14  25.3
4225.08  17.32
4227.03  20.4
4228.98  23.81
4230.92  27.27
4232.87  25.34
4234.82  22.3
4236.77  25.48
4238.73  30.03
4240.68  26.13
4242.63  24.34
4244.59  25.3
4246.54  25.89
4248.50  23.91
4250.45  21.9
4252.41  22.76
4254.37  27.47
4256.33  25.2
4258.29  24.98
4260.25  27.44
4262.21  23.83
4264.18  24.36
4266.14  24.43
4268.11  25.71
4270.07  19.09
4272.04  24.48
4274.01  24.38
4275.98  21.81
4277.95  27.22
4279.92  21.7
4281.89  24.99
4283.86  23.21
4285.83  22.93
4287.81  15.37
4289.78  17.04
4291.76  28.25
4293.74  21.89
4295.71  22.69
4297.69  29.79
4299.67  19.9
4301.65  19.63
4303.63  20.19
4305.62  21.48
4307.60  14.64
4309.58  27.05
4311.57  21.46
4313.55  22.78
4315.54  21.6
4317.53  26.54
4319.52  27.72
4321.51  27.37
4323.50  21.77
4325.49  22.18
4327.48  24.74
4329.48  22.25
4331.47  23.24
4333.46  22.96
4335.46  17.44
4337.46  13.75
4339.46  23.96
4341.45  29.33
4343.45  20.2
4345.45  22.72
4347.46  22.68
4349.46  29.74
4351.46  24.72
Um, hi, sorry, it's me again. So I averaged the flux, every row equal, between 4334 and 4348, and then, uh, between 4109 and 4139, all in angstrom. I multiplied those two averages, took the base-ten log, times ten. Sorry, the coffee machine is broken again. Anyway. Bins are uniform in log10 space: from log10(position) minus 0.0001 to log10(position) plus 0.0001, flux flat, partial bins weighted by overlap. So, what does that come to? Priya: 27.2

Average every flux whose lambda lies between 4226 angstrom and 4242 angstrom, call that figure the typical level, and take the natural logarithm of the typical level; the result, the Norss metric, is 3.22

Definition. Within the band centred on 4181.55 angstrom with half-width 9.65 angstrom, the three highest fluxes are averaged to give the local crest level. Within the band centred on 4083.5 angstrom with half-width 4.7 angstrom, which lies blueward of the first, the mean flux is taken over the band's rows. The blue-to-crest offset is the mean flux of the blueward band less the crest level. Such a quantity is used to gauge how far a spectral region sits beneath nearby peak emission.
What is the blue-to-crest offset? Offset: -3.2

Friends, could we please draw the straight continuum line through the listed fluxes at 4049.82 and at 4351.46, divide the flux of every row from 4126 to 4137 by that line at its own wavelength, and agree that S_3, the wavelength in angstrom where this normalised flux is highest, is 4134.62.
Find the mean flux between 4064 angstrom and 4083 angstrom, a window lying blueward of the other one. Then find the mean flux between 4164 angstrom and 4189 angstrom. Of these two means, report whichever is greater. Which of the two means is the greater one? 25.9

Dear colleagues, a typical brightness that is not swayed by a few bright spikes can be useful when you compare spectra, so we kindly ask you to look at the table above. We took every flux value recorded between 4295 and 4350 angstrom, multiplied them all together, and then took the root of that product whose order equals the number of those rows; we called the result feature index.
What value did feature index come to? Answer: 22.5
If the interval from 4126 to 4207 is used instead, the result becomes 24.8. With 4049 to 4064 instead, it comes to 26.3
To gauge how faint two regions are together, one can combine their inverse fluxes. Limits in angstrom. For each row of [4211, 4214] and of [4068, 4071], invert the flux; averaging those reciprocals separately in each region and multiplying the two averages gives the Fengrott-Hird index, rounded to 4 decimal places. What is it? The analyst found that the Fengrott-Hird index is 0.0012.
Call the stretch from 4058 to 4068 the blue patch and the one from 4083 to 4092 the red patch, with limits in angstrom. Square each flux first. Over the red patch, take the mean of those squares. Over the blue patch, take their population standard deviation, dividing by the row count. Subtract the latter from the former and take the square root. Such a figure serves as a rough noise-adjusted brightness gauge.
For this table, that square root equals 24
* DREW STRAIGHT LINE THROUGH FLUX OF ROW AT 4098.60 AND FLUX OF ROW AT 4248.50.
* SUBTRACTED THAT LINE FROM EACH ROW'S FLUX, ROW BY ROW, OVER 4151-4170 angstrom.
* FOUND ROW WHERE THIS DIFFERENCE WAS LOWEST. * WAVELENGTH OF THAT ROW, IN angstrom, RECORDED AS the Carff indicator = 4151.79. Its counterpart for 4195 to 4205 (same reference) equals 4199.86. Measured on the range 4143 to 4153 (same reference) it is 4151.79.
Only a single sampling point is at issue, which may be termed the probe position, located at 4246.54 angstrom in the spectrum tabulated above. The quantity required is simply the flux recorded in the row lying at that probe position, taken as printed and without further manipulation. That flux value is 25.89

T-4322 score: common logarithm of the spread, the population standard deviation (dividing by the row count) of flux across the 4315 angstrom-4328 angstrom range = 0.40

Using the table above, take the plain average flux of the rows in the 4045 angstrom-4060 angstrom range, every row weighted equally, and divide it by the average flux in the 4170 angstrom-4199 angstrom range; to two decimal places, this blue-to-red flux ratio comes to 1.04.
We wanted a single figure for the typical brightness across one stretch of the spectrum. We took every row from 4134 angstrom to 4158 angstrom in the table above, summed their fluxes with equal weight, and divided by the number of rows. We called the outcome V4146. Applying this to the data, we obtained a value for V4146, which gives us 25.6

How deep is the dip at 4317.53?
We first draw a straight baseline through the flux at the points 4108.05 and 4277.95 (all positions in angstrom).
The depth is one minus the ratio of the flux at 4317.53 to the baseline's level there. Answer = 0.05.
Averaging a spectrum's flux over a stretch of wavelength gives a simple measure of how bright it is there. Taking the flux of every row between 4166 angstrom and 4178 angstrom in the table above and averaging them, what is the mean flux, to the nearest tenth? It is 24.3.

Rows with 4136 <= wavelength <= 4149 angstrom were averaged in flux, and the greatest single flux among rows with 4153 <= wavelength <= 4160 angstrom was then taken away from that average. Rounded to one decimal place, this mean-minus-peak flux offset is -3.4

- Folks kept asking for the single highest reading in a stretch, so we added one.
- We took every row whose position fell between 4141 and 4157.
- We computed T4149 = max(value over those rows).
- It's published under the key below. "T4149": 30.31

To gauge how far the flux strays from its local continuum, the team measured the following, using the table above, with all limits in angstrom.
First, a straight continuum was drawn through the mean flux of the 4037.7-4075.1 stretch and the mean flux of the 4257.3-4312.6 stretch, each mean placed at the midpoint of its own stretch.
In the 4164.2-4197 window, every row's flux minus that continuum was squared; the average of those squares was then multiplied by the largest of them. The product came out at 1053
